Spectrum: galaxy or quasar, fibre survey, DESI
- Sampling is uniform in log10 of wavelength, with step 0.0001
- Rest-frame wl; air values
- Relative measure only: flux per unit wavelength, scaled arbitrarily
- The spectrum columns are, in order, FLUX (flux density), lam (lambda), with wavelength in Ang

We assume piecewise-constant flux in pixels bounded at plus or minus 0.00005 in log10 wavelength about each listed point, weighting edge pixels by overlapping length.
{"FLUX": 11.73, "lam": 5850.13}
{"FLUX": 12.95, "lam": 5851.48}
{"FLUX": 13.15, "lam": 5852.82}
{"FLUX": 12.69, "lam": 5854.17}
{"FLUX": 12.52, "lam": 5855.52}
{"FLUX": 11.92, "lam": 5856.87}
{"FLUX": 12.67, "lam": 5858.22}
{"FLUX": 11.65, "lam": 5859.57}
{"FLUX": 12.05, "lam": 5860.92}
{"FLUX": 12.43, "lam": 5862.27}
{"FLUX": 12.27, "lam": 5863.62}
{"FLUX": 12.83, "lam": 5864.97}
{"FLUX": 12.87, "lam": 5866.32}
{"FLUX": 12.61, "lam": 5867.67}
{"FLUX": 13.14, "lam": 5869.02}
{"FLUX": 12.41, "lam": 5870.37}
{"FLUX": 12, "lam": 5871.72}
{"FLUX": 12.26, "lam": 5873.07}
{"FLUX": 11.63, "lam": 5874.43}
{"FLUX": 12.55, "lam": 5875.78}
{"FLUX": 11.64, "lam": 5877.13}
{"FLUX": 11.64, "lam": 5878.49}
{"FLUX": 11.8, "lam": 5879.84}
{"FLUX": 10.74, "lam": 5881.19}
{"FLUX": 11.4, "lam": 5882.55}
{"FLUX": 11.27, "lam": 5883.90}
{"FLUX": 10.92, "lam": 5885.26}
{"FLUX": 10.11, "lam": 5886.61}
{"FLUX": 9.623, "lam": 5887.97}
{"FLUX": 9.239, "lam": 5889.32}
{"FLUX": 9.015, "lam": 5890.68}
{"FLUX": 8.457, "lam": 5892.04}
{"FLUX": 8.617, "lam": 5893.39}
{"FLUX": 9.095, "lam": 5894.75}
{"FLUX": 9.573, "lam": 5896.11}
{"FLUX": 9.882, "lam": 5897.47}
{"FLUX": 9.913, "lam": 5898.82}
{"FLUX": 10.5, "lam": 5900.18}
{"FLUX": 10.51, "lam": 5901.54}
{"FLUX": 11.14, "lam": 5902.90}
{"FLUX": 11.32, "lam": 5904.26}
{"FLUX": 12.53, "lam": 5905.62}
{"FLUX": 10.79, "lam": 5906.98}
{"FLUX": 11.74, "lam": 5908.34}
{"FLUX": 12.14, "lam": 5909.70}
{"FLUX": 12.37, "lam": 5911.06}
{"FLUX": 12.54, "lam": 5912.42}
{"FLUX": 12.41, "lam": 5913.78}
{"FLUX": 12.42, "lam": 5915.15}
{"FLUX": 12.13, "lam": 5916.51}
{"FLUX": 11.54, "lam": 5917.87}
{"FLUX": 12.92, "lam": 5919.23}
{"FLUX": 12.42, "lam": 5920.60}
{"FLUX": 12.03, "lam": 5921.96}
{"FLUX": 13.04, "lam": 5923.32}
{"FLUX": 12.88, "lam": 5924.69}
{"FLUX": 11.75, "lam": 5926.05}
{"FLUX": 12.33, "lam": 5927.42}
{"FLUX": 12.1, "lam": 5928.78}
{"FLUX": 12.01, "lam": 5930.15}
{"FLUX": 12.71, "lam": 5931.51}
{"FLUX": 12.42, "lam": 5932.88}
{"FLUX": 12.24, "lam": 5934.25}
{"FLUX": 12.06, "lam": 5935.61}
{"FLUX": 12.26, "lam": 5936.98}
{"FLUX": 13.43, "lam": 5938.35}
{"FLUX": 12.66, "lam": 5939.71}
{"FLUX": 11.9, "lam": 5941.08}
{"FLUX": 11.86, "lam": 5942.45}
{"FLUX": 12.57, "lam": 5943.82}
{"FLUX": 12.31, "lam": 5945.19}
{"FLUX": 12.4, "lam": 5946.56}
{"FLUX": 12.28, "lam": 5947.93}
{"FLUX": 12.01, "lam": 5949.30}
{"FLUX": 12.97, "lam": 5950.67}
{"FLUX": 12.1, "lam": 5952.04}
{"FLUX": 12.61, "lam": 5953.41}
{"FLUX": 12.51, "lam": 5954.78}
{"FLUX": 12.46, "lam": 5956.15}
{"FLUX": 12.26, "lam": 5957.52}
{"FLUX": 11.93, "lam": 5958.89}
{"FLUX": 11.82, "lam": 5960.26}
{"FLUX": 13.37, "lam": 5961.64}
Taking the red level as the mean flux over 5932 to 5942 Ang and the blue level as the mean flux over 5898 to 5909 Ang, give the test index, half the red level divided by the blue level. 0.562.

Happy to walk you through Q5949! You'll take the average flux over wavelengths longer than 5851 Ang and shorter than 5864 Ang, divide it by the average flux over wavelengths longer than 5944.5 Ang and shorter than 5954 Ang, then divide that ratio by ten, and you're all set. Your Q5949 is 0.100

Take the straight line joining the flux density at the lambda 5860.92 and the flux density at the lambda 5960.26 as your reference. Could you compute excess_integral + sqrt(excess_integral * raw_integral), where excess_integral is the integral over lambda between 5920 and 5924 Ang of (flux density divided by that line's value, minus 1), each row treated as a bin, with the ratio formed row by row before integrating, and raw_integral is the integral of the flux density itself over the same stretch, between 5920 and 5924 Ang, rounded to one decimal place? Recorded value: 3.4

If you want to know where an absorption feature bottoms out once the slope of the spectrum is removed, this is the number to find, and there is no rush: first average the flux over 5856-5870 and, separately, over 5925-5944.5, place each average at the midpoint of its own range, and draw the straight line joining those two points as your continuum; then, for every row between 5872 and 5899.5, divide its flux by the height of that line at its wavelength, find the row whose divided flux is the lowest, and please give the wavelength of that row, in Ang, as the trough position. 5892.04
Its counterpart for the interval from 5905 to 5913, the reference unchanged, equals 5906.98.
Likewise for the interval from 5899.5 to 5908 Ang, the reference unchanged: 5900.18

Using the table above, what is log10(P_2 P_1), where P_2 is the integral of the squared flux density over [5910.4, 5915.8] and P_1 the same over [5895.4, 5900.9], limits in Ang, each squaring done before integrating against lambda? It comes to 5.66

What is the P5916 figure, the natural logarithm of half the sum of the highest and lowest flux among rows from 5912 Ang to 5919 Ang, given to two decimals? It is 2.49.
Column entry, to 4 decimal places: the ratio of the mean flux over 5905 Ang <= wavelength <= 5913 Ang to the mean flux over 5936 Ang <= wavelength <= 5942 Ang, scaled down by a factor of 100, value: 0.0096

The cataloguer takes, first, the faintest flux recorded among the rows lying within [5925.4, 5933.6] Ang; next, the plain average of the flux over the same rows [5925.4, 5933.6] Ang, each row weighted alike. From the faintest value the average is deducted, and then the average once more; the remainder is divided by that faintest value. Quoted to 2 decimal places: -1.08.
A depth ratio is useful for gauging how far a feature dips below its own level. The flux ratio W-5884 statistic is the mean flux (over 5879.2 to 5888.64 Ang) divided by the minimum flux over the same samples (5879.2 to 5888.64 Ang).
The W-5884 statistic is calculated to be 1.13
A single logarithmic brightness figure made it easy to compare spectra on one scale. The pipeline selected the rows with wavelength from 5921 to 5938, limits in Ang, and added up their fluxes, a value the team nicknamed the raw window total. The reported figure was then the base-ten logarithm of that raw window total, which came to 2.17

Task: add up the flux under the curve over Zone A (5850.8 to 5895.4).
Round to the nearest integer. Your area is 514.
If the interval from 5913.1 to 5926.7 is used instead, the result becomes 168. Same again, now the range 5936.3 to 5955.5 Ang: 238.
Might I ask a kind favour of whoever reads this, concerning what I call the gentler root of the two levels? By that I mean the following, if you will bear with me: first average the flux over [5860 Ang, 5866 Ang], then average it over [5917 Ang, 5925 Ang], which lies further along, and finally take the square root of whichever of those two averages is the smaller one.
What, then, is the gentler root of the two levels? 3.52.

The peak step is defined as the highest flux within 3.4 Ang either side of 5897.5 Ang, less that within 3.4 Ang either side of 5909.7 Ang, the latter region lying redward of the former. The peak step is -2.0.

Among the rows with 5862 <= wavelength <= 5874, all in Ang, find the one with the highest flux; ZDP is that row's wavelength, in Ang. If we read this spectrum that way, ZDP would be 5869.02 Ang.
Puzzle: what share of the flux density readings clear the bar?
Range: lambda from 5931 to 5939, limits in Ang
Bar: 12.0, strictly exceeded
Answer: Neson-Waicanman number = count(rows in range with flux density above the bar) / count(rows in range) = 1.0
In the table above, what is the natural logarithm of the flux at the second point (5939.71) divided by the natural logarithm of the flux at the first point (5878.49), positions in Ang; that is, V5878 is 1.03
